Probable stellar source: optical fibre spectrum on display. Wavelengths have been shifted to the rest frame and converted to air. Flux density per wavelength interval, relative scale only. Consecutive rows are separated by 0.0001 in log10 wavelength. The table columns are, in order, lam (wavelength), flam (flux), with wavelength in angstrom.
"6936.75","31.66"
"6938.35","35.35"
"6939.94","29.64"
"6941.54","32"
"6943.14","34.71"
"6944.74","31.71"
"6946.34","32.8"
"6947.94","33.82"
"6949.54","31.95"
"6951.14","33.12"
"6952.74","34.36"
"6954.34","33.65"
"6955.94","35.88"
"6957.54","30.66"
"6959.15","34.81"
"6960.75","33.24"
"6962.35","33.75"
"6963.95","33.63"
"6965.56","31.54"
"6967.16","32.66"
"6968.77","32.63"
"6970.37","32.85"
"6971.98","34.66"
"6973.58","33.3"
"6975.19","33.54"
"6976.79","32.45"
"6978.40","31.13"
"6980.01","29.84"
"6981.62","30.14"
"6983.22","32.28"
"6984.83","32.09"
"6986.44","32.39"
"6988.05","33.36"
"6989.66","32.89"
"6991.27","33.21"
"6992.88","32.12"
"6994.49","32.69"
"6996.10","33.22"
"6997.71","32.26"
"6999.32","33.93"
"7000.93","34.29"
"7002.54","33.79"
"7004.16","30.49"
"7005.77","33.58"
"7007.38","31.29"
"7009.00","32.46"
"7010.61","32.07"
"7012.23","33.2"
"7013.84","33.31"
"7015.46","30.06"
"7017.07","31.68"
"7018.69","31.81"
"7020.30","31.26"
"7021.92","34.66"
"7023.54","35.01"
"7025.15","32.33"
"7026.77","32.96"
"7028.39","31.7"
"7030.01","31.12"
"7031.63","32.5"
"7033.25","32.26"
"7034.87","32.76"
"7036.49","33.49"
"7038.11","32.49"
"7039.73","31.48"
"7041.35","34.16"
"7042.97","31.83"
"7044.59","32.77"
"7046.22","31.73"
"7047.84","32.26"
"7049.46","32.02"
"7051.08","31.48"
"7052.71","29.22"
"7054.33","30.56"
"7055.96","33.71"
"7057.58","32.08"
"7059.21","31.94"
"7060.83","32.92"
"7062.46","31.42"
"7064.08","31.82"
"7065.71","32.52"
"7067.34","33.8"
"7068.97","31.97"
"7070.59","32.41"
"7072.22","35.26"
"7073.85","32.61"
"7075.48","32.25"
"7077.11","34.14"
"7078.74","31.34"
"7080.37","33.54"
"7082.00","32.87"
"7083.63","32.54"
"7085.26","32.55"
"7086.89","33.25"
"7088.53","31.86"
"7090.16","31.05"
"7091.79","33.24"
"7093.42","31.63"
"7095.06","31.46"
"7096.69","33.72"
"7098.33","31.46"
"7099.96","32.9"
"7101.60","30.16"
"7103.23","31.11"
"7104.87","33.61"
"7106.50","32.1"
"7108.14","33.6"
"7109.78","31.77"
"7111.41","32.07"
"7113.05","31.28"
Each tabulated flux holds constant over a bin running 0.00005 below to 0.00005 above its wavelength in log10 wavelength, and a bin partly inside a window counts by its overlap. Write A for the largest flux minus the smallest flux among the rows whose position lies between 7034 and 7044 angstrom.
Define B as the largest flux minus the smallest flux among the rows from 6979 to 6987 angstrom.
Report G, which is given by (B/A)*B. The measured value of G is 2.4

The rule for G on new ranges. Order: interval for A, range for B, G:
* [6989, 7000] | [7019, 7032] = 8.4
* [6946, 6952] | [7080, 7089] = 1.5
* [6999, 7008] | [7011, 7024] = 6.4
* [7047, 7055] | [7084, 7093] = 1.6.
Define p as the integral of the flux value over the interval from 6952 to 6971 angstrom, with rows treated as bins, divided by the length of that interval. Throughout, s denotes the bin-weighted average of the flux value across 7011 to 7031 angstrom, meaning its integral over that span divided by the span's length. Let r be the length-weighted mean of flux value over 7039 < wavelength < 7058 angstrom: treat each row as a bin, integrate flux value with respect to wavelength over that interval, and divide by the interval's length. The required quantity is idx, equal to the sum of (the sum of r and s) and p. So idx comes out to 97.7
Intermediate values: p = 33.3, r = 31.9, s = 32.41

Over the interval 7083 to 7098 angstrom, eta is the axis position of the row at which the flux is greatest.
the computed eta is 7096.69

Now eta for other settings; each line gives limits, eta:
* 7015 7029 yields 7023.54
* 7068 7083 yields 7072.22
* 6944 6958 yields 6955.94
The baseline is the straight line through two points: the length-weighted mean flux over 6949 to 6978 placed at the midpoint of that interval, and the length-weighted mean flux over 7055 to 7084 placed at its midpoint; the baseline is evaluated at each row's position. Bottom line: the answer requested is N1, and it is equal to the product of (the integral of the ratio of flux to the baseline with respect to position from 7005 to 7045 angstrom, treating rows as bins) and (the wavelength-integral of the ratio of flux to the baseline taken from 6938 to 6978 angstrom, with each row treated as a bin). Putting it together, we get 1570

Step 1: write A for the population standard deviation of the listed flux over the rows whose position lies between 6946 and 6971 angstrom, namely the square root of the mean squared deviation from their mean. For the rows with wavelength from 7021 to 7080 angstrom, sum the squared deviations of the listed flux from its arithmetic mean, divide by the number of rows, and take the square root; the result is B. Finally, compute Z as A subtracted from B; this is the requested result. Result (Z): 0.0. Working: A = 1.2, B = 1.21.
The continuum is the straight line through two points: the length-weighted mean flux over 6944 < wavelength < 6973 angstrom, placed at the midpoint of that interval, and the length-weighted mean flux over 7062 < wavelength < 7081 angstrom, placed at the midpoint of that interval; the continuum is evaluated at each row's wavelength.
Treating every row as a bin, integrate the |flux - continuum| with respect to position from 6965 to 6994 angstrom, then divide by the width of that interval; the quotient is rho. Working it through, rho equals 1.00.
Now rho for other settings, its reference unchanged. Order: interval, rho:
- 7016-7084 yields 1.02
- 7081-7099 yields 0.78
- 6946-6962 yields 1.09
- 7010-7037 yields 1.05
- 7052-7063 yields 1.40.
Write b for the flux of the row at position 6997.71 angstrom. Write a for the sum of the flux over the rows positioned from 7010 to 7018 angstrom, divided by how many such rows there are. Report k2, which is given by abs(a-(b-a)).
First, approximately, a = 32.1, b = 32.26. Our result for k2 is 31.9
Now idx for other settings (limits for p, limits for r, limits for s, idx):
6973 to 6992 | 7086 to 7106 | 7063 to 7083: 97.2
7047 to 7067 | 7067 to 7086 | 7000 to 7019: 97.2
